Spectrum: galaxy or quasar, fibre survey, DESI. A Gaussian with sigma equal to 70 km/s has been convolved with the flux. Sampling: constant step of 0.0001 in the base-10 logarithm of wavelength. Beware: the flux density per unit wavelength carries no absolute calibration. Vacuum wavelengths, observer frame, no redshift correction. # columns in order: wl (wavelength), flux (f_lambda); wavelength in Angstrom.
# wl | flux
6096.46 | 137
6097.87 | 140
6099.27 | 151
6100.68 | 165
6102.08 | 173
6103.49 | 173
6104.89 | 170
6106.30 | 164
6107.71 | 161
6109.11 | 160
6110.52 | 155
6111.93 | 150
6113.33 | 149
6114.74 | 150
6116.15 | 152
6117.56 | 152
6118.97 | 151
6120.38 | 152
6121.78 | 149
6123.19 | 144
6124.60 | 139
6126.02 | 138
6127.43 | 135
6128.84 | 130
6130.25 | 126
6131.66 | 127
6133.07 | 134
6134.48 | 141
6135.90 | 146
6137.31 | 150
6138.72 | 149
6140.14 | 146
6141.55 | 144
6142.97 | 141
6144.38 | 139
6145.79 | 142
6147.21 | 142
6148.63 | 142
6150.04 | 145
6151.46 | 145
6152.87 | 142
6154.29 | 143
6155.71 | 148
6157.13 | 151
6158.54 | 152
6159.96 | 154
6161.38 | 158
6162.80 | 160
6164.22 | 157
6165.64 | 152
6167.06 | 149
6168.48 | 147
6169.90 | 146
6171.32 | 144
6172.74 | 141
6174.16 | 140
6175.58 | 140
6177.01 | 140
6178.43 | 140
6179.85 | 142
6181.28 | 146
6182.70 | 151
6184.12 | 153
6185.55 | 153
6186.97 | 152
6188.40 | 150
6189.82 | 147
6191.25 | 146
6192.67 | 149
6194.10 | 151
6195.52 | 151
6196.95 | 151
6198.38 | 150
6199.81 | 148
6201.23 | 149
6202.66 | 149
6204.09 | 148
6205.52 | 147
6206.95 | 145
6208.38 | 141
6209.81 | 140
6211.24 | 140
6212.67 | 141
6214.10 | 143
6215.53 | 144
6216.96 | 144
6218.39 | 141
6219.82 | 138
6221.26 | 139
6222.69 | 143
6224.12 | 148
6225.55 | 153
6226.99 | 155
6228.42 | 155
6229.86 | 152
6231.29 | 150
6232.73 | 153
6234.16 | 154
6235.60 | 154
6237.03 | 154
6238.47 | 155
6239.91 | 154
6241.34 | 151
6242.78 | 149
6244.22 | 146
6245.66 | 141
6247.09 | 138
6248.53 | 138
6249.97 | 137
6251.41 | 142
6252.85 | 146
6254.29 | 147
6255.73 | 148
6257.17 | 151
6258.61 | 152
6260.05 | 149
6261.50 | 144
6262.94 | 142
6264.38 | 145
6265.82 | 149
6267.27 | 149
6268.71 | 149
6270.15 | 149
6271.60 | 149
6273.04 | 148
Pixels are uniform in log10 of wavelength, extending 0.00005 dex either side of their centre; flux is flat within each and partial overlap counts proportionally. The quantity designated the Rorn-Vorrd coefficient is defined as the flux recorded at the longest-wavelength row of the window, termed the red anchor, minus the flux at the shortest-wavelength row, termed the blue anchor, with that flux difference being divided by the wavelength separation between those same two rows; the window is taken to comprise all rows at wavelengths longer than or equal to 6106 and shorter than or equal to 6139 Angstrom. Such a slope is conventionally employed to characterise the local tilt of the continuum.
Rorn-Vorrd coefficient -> -0.5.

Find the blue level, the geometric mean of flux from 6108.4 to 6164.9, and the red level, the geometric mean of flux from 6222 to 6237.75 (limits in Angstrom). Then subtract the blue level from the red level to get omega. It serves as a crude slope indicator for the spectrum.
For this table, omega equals 6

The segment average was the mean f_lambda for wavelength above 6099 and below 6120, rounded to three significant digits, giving 158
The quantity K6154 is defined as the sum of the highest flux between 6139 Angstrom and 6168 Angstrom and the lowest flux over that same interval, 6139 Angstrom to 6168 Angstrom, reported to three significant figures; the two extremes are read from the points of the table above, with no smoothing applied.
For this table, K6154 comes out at 299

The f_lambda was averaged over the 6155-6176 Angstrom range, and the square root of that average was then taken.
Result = 12.22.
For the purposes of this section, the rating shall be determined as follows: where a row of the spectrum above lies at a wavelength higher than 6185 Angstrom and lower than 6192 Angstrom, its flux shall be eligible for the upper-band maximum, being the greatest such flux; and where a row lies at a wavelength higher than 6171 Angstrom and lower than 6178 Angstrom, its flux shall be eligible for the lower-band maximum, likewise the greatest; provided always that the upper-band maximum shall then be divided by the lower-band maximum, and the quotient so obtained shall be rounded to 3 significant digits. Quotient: 1.06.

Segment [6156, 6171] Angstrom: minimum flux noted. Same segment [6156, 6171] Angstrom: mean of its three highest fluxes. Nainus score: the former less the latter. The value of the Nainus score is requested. -12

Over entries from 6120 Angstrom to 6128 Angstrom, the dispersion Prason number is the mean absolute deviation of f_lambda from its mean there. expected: 5.5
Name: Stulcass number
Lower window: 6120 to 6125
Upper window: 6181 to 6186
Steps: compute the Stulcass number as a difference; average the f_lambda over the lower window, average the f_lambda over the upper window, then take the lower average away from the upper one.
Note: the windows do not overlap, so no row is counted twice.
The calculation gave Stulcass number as 4.8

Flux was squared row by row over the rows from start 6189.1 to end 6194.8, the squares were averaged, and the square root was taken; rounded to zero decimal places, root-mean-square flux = 148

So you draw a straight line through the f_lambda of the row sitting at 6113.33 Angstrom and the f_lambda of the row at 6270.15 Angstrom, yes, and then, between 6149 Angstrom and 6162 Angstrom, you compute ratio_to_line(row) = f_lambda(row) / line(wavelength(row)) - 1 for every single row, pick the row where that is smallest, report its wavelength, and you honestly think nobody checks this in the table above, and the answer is 6152.87 Angstrom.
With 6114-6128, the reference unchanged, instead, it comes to 6127.43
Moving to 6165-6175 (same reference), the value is 6174.16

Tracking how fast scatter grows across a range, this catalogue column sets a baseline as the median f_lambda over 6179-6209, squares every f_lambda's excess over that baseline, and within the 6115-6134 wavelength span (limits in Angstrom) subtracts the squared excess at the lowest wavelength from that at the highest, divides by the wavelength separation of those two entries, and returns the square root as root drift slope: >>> 3.57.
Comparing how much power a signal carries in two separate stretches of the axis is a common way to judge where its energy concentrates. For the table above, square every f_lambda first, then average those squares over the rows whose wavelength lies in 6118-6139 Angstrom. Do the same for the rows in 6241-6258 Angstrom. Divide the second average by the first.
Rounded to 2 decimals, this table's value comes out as 1.05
